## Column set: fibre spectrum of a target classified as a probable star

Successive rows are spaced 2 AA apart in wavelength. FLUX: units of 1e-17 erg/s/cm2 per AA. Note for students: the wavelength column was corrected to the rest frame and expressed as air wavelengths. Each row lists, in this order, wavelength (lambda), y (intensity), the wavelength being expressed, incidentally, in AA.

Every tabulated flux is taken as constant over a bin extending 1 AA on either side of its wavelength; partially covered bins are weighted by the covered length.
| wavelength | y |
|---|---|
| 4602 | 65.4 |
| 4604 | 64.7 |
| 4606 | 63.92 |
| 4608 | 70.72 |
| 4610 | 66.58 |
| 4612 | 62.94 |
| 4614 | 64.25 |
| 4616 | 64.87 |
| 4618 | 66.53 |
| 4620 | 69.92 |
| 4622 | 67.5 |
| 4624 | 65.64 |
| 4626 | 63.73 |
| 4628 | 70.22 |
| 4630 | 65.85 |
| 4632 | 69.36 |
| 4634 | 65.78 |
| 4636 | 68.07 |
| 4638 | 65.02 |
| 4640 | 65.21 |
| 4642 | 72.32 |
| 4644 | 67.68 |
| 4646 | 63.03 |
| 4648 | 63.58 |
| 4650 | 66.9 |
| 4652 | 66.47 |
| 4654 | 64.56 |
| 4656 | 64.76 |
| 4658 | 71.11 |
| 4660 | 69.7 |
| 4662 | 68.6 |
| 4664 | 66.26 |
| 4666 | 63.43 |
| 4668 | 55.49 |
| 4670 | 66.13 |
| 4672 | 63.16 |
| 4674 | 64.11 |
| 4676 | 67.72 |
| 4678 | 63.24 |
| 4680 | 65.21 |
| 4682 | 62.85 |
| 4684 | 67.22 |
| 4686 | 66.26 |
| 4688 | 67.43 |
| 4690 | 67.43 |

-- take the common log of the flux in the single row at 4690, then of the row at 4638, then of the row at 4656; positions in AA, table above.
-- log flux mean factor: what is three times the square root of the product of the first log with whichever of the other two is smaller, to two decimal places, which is 5.46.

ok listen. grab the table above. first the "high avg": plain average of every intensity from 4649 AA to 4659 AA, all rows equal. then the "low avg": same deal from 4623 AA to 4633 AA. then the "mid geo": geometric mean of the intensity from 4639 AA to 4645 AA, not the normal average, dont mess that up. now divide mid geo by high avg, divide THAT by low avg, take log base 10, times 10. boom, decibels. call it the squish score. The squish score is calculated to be -18.2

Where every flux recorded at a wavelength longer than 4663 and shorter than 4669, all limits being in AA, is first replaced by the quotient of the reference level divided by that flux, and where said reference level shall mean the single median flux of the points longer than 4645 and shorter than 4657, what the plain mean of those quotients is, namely 1.05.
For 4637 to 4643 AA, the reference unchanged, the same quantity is 0.96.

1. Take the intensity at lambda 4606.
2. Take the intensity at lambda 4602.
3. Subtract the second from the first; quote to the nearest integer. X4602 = -1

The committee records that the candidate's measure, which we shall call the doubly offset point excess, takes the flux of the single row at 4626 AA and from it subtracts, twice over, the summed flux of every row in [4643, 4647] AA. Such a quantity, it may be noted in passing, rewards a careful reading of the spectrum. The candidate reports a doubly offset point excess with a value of -198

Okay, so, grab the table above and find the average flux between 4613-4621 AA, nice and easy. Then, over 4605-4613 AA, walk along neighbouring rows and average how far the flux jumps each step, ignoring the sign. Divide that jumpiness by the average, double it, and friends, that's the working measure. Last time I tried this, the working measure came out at 0.146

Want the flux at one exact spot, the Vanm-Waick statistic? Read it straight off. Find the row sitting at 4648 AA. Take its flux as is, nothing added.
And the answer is 63.58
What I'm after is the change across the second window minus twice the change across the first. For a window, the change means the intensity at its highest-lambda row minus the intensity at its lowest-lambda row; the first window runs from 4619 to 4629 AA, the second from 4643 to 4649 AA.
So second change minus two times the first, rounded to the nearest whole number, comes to -5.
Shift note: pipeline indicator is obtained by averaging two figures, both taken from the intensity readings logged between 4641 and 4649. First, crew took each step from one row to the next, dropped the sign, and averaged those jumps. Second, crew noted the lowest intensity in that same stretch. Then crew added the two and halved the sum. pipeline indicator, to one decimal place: 33.2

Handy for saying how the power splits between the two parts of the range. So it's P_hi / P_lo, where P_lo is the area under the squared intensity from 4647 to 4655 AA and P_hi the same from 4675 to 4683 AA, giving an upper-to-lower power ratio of 0.981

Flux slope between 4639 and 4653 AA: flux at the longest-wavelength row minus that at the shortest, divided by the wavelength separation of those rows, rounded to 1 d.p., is 0.1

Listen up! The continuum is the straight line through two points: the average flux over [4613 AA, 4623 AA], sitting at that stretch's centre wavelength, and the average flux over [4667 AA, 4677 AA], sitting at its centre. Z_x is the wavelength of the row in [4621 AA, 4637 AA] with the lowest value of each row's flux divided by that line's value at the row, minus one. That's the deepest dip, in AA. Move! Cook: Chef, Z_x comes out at 4626 AA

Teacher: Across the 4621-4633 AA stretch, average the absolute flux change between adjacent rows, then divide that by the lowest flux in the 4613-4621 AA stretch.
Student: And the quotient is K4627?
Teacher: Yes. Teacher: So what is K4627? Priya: 0.056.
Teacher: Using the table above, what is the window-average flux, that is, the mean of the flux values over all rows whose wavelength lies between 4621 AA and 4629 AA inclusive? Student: 66.8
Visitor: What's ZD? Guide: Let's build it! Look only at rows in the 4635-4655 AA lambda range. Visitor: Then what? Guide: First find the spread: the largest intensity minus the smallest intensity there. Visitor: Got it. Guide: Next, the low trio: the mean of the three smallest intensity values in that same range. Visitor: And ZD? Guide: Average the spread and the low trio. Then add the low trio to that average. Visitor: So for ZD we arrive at 100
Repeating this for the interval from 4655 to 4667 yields 101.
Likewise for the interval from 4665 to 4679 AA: 97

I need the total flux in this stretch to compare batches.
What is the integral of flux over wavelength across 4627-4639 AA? 809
